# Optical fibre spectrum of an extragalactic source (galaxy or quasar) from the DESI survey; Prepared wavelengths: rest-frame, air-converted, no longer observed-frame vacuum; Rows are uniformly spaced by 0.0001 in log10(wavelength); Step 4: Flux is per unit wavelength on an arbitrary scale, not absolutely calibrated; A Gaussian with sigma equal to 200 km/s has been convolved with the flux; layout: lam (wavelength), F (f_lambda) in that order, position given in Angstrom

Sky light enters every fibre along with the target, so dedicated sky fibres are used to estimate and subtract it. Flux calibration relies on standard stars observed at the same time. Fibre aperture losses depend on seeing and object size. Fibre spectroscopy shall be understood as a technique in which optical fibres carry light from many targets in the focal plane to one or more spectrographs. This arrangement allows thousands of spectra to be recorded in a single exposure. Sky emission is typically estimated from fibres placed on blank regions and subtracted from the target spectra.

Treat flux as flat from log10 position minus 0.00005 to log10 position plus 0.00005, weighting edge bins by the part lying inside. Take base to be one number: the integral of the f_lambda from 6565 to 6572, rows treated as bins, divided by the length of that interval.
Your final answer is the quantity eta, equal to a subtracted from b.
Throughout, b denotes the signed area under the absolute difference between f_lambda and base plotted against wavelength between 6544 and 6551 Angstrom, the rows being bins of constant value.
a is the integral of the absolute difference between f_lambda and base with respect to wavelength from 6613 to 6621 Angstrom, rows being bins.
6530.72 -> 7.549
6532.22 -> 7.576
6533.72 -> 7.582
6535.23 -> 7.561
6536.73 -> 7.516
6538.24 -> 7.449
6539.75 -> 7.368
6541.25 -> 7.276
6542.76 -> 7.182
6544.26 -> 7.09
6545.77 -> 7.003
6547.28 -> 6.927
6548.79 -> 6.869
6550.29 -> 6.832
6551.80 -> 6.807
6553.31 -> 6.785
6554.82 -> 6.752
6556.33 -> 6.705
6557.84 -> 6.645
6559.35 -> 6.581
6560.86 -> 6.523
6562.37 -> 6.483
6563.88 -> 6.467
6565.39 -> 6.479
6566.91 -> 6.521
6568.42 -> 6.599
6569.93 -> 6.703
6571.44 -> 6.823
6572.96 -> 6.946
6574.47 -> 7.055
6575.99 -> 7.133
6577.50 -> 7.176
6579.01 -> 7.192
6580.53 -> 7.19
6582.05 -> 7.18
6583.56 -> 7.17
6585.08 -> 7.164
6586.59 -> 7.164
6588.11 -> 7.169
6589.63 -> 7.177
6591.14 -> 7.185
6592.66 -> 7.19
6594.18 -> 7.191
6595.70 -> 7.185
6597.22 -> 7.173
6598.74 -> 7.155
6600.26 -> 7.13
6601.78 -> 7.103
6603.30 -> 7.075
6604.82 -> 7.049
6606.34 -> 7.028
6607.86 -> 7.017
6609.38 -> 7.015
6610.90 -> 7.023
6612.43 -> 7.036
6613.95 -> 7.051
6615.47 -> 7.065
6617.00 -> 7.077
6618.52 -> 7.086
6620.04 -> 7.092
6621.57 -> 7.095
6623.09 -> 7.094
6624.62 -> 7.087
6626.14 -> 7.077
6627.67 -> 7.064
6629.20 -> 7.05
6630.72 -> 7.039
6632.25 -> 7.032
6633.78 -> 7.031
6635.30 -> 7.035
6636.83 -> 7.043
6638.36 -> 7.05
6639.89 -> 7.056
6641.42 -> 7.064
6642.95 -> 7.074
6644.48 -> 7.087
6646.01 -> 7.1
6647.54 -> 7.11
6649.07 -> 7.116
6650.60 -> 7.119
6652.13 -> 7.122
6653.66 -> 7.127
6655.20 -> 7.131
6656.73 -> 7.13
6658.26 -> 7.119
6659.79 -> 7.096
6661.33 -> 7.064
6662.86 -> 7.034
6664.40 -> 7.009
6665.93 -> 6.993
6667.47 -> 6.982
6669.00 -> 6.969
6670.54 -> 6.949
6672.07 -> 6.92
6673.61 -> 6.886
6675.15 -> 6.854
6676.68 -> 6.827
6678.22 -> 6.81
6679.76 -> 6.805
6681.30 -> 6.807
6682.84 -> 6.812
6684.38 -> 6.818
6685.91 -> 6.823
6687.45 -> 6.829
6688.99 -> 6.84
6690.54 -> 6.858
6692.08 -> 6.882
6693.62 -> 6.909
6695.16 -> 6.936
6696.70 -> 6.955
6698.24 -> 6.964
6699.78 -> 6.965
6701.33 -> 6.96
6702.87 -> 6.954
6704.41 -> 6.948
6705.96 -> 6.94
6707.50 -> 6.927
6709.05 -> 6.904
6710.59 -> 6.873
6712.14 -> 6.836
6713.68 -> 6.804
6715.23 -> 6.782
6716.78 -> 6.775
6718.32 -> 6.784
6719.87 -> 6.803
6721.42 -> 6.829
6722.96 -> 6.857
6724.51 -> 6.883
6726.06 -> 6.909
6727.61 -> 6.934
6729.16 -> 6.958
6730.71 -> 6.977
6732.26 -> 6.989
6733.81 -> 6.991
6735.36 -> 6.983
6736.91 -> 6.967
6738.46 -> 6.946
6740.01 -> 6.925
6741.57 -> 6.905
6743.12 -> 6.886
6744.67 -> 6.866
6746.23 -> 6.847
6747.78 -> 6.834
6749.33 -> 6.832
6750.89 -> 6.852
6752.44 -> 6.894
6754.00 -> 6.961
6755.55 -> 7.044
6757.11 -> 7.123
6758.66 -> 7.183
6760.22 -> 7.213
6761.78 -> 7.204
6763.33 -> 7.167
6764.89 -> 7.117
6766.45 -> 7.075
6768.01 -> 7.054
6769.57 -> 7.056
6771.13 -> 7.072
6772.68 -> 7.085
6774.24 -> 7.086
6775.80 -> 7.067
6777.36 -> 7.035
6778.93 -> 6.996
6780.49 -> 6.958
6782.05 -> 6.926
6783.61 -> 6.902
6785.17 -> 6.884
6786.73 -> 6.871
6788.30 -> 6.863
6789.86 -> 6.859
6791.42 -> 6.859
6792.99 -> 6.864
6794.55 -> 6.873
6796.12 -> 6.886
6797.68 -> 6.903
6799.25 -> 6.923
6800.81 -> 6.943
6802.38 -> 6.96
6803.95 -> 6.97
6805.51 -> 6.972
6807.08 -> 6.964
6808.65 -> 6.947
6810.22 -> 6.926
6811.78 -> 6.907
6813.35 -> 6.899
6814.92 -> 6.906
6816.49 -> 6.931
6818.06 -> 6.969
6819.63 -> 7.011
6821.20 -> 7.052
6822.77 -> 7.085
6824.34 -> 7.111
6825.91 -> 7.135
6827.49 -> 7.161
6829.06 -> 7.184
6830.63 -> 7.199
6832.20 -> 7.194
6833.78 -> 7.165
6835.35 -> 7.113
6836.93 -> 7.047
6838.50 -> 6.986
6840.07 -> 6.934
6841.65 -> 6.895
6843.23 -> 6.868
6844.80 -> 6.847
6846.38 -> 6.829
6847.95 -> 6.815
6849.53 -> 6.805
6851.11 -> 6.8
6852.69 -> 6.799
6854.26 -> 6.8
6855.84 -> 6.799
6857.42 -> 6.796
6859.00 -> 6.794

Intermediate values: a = 3.6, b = 2.2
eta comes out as -1.4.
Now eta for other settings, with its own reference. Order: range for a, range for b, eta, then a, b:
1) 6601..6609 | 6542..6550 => -0.4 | 3.4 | 3.0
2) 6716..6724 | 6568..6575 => 0.0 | 1.5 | 1.5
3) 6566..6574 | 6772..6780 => 2.1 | 1.2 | 3.4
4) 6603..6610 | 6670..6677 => -1.0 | 2.9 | 1.8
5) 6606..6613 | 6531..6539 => 4.5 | 2.8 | 7.3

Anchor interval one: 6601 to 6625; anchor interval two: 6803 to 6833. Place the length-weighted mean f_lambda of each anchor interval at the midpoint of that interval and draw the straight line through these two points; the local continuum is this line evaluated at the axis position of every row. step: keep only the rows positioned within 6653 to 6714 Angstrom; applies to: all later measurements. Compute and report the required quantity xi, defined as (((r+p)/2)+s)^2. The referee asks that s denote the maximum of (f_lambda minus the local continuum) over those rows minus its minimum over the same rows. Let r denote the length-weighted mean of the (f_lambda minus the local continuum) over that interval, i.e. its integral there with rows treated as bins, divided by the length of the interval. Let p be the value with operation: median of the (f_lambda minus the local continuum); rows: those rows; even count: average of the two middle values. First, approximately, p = -0.12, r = -0.12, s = 0.32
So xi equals 0.042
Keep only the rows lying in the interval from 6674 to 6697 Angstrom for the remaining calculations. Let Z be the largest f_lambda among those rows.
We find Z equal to 6.955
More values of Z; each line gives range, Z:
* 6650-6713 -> 7.131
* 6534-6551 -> 7.561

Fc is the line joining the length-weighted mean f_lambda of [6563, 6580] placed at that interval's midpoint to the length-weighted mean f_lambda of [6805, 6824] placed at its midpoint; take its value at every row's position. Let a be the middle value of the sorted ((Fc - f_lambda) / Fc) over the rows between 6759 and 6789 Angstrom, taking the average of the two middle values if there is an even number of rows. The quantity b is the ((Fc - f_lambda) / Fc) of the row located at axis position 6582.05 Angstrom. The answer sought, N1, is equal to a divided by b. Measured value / 0.3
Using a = -0.0164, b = -0.05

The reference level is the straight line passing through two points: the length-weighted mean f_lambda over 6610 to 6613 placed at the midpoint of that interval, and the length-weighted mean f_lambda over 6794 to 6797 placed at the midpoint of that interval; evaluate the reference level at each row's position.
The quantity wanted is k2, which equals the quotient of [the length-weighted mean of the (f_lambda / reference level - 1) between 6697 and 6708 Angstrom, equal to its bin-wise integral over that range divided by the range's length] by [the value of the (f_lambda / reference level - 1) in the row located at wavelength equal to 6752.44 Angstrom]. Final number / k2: -0.19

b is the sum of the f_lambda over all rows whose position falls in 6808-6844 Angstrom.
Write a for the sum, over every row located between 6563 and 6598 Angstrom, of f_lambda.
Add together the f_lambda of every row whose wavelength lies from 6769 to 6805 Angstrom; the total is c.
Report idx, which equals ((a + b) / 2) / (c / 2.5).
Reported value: 2.52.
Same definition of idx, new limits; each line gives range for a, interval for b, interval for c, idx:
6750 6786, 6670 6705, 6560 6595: 2.50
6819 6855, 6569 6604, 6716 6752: 2.56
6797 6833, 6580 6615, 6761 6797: 2.53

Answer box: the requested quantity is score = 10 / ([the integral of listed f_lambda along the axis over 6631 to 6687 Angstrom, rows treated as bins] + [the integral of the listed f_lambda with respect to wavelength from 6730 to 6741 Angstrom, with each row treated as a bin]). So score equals 0.021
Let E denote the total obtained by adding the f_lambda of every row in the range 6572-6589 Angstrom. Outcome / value 78.5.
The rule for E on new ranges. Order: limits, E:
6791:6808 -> 76.1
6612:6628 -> 77.8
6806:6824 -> 76.6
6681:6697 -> 75.5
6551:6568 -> 72.7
